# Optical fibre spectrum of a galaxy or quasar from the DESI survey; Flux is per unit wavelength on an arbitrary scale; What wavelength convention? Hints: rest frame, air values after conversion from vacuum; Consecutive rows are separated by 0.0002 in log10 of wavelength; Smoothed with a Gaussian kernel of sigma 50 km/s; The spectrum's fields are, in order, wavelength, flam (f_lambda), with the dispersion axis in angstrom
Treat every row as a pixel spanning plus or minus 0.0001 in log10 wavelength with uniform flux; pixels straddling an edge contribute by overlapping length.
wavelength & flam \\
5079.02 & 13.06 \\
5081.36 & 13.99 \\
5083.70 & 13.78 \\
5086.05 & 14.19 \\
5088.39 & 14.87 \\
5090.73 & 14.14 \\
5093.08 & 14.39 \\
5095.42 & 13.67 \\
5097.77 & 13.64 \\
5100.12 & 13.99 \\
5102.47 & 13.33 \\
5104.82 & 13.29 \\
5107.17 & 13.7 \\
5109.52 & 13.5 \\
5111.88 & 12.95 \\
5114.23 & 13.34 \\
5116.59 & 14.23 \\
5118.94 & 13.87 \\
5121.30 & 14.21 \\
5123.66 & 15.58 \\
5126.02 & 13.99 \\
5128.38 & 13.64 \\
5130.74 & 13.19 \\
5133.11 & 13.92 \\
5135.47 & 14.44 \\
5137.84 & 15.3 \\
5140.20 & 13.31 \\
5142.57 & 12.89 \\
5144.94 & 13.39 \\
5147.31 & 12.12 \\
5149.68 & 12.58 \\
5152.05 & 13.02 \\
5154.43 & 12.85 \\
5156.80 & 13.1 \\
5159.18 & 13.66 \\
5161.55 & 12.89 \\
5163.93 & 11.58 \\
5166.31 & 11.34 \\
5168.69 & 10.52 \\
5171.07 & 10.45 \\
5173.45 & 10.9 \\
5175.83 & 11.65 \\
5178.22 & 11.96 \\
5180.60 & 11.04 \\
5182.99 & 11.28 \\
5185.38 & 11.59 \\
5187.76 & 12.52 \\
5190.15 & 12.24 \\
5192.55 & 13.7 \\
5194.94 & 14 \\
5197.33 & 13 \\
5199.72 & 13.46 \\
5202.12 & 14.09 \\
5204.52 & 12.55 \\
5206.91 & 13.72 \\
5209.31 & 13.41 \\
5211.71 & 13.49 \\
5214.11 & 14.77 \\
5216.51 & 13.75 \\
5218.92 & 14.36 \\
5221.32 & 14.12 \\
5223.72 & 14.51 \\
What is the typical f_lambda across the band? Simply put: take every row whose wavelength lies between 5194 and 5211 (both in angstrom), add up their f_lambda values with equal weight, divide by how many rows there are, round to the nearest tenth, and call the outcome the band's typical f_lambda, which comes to 13.5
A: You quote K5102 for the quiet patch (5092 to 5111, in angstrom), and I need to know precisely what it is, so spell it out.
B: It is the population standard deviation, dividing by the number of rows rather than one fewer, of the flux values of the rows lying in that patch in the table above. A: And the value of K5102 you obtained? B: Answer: 0.34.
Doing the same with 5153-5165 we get 0.68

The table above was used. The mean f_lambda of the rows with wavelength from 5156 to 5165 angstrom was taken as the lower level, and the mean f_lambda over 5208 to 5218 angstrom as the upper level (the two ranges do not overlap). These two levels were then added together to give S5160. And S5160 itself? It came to 26.7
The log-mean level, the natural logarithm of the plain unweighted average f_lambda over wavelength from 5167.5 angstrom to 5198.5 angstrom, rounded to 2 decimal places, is 2.48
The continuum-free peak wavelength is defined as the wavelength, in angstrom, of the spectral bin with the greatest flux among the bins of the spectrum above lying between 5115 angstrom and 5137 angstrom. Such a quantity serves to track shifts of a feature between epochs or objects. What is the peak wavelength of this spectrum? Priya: 5123.66 angstrom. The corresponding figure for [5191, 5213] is 5202.12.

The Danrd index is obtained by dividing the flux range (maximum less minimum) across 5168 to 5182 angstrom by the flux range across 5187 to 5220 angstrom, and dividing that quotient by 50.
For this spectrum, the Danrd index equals 0.0119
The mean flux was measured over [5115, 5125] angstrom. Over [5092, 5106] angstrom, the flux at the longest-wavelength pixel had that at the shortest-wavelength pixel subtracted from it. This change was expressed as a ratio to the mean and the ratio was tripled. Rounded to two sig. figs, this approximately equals -0.23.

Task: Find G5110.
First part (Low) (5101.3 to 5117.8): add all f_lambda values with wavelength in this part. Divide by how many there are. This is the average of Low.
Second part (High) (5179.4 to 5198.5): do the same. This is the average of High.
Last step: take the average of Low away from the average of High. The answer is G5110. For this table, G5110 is -1.1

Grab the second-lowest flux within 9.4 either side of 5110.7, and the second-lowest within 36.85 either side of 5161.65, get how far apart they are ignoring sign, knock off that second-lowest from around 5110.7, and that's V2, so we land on -10.5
